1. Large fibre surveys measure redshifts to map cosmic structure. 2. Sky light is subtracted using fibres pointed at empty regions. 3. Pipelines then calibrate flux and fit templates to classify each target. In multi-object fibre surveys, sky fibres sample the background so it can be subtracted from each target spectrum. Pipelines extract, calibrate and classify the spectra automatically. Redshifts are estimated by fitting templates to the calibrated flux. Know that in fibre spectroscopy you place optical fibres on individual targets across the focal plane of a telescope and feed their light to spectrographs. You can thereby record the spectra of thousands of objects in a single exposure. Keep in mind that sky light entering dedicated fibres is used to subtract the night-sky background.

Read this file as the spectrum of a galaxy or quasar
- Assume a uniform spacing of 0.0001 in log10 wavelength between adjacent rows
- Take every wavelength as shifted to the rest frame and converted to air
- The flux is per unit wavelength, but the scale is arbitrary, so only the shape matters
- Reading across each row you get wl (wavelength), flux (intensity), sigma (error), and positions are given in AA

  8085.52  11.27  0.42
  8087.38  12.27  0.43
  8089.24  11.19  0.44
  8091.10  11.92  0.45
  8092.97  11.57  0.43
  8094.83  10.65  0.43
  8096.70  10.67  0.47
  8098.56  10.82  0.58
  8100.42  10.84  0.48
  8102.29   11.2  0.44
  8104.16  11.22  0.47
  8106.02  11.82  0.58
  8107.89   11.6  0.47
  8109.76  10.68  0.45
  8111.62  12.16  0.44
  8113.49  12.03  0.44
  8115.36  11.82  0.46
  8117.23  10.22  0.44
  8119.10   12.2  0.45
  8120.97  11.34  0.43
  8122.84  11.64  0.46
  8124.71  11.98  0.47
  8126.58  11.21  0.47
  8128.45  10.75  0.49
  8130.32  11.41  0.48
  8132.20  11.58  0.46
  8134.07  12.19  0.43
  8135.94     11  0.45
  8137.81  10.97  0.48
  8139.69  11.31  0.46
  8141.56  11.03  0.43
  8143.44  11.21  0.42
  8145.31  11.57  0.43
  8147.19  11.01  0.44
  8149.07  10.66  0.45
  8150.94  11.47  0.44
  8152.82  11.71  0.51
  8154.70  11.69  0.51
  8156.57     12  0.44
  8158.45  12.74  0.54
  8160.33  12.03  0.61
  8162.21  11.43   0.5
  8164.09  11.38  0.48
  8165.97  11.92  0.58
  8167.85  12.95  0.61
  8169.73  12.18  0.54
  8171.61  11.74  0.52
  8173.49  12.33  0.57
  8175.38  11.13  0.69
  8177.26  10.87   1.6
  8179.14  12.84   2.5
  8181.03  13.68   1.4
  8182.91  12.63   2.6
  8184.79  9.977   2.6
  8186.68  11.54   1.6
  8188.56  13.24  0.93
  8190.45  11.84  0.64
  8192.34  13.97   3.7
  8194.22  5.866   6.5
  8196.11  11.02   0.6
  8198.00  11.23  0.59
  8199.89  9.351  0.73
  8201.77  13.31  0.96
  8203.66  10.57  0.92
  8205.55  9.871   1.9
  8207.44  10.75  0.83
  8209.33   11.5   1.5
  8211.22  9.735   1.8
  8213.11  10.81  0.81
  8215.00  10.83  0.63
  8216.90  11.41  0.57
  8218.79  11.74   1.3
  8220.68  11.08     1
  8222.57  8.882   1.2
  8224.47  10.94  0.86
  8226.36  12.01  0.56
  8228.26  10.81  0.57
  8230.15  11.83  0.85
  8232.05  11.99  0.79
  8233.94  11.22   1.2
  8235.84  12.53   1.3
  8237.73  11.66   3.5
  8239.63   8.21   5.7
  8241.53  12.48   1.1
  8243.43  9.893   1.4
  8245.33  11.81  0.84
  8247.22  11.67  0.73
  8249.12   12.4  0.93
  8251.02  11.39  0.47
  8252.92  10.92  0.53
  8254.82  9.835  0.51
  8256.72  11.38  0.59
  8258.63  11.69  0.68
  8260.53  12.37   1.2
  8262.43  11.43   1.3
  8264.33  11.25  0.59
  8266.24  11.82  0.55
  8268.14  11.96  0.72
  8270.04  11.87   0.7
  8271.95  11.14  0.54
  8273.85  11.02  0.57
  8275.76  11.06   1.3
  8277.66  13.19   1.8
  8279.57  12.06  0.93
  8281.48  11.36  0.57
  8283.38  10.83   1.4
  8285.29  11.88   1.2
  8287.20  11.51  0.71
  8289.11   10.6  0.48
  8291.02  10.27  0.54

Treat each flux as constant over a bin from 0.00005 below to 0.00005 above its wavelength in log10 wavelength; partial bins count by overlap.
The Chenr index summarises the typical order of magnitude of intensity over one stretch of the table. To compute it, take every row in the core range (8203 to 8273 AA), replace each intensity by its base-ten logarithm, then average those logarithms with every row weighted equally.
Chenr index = 1.05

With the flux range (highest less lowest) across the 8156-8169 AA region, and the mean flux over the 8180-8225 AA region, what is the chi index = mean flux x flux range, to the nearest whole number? 17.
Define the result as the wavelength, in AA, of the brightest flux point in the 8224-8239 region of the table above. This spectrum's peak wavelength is 8235.84 AA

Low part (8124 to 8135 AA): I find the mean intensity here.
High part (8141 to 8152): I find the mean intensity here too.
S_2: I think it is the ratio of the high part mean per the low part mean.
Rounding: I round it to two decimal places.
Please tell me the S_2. 0.97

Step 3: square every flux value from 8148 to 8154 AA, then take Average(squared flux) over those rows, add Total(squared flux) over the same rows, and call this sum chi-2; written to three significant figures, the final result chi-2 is 510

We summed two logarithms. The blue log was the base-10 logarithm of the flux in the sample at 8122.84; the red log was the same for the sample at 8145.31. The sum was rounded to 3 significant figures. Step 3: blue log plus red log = 2.13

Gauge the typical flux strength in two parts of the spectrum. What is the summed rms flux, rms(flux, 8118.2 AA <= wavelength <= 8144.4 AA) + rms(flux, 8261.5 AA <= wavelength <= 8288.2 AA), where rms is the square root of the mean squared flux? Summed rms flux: 23.0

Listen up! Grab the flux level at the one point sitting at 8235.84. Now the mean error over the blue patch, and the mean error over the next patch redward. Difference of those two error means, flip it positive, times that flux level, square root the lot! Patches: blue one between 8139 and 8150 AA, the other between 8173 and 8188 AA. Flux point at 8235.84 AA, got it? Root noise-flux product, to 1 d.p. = 4.0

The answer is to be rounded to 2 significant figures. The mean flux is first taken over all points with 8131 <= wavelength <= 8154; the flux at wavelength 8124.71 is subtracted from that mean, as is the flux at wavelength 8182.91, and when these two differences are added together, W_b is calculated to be -2.0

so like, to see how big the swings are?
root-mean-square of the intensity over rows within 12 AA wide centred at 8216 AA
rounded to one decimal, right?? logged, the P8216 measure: 11.0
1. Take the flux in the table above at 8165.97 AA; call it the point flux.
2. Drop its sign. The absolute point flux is 11.9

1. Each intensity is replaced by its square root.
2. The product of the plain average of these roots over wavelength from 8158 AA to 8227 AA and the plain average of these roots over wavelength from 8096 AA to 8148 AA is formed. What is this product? 11.3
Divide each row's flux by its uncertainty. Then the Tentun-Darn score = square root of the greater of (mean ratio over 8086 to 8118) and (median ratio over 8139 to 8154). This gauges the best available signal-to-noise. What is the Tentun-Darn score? 5.03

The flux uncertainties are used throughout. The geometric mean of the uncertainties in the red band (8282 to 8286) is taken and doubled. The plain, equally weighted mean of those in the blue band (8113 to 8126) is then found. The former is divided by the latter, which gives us 6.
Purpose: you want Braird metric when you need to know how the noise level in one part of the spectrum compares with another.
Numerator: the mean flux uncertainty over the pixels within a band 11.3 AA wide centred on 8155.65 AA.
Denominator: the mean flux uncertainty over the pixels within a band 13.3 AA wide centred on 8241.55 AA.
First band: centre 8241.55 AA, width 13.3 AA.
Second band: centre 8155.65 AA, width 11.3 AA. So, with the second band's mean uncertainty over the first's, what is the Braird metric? 0.24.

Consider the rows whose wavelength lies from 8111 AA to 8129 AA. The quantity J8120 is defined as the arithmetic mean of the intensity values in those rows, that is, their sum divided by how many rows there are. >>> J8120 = 11.5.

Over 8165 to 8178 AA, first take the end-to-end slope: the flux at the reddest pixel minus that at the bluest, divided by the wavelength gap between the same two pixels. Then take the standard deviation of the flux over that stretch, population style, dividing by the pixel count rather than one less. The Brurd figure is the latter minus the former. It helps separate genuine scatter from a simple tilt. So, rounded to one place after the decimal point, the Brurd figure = 0.8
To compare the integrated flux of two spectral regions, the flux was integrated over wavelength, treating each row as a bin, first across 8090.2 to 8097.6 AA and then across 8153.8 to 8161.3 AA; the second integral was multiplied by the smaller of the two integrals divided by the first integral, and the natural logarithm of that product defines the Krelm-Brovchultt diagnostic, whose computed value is 4.51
